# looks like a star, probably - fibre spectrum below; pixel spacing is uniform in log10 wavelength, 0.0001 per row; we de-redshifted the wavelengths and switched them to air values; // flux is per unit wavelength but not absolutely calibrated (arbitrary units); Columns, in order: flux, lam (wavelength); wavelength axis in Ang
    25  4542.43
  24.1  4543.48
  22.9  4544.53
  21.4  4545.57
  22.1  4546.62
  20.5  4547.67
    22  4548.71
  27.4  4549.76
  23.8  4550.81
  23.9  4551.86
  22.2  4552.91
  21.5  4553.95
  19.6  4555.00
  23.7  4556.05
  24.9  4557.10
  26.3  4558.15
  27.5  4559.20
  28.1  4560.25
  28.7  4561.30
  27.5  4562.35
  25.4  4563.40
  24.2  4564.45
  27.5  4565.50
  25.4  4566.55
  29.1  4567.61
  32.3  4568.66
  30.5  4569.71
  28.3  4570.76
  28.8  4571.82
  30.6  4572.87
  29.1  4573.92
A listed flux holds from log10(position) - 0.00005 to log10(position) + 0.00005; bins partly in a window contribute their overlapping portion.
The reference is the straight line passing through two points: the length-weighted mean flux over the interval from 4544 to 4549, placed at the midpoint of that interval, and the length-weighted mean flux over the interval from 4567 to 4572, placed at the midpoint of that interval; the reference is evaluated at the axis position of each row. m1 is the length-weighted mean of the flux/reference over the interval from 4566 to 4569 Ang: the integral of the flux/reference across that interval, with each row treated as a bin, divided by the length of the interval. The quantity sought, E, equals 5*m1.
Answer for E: 4.93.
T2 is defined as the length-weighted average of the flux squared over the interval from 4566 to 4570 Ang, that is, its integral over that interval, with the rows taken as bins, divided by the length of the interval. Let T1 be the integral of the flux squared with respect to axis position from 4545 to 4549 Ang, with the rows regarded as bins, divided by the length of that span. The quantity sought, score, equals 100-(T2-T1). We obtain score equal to -298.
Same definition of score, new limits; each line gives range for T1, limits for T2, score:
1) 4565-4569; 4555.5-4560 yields 248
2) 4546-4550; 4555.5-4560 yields -45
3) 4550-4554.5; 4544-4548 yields 162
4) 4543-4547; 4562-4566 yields -70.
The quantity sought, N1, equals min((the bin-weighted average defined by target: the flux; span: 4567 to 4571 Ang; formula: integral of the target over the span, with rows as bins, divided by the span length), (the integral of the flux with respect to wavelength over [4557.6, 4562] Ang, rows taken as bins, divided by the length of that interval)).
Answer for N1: 27.6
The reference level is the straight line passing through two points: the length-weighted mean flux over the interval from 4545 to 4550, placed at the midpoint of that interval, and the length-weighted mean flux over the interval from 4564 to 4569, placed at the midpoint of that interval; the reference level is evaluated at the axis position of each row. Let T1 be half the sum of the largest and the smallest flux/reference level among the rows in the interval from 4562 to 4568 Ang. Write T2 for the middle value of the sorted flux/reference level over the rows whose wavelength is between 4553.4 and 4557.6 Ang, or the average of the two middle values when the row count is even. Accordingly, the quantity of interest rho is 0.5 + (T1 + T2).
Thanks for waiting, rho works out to 2.39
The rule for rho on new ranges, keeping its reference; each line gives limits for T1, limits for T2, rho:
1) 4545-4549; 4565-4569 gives 2.48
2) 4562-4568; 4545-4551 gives 2.46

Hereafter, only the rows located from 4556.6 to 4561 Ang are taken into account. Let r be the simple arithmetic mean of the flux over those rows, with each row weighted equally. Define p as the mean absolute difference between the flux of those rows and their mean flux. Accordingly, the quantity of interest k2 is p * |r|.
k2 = 29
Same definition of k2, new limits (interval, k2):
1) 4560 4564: 28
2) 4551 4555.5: 27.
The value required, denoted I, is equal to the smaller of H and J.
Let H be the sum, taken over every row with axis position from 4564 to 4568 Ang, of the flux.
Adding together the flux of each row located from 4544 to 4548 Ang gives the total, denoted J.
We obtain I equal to 86.9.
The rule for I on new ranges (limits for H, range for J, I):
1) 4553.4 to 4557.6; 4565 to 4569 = 89.7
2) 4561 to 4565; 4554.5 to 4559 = 94.5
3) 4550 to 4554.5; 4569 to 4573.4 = 91.4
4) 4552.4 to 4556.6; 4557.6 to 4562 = 87.0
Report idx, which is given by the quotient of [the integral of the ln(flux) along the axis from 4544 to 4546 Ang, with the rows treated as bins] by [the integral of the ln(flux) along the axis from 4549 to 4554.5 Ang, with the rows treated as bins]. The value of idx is 0.4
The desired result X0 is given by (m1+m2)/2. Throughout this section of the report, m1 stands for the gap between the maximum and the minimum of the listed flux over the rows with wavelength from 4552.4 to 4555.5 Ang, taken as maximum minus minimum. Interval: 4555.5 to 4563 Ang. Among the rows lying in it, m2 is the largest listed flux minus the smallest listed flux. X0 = 4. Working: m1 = 2.6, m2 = 5.0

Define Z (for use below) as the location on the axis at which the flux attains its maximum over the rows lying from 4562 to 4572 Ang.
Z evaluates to 4568.66 Ang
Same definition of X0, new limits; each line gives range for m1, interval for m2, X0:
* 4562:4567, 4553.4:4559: 5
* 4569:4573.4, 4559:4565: 3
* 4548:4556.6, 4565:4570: 7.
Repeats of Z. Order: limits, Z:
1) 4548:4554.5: 4549.76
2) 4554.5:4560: 4559.20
